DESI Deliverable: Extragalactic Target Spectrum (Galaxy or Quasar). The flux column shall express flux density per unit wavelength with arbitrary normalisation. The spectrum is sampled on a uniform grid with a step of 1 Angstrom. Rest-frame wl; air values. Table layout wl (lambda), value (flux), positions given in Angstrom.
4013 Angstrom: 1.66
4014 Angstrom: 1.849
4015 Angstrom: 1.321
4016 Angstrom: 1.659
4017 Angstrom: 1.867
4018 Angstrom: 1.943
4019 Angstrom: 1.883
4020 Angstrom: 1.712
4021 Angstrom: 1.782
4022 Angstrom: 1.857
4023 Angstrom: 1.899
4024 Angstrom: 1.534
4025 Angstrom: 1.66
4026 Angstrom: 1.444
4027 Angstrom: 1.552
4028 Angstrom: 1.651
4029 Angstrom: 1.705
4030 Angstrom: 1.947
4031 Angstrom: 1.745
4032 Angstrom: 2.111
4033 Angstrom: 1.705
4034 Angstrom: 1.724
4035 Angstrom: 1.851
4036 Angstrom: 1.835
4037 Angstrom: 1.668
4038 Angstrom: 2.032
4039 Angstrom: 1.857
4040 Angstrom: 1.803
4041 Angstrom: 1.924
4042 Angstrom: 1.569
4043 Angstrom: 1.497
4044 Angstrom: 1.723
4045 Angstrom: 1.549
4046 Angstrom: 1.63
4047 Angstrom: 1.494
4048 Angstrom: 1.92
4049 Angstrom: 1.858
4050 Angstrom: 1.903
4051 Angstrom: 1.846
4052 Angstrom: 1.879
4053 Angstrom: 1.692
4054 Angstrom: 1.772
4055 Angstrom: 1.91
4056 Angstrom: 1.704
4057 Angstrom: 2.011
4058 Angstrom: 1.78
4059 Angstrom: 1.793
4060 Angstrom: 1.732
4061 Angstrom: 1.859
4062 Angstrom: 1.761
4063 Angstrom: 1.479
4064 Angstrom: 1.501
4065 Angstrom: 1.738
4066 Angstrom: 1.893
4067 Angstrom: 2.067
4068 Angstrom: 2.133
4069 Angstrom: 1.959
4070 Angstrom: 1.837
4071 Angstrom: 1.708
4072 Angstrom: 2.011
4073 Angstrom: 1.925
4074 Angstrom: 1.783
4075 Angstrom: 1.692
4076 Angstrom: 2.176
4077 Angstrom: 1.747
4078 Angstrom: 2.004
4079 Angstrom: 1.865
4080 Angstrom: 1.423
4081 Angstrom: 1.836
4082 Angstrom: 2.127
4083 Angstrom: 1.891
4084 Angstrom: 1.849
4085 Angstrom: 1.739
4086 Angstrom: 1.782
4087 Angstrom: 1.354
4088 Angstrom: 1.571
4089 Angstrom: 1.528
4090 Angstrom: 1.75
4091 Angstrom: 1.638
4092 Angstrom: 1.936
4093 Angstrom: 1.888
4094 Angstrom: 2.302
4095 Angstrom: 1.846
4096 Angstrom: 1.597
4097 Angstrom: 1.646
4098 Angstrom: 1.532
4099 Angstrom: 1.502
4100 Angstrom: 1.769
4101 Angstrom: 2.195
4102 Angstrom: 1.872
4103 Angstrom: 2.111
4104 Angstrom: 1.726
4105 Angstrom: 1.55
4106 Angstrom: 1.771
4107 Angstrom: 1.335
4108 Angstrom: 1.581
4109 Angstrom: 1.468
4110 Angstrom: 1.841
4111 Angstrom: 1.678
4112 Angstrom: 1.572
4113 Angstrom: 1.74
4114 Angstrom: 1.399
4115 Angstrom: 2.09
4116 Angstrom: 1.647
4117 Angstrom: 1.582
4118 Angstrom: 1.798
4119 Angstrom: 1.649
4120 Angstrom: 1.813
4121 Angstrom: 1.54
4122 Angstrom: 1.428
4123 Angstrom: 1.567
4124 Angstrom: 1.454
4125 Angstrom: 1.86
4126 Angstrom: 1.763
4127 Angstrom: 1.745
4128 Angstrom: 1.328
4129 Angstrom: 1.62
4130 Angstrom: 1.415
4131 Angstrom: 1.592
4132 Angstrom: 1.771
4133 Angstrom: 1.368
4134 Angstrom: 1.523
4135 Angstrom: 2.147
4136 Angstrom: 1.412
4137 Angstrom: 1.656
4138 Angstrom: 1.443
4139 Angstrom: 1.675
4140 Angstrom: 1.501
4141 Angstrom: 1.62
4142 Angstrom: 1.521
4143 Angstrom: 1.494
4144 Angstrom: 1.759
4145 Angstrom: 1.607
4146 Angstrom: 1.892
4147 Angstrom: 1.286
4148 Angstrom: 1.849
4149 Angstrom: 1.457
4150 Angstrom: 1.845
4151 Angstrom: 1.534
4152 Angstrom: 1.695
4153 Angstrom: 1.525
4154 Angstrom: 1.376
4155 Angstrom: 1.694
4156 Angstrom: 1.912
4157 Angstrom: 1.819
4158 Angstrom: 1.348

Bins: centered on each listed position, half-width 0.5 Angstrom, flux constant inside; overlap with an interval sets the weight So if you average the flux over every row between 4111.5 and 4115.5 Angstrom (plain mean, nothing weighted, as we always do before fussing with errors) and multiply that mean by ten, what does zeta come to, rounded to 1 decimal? 17.0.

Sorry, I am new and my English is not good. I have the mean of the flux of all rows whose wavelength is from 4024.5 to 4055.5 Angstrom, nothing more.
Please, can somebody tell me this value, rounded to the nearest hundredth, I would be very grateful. 1.76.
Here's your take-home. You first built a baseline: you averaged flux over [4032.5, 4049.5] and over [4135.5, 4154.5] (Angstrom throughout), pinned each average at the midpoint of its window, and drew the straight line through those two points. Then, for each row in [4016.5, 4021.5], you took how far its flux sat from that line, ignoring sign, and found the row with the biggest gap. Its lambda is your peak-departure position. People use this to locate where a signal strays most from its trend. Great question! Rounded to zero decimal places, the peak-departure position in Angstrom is 4018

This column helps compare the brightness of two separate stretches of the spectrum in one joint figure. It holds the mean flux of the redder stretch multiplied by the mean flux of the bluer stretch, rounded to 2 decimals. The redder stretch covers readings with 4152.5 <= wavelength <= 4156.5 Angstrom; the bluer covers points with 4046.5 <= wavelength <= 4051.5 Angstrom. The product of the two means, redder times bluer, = 2.93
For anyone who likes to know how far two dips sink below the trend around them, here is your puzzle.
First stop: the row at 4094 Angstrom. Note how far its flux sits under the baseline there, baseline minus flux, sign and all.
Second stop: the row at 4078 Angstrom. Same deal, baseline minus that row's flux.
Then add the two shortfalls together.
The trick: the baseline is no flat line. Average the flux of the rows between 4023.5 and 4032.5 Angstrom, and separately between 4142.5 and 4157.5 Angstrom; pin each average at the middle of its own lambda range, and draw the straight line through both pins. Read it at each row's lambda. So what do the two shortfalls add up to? -0.95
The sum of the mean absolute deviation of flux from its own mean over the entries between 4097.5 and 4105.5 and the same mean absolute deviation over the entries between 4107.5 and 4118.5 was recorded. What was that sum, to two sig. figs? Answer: 0.35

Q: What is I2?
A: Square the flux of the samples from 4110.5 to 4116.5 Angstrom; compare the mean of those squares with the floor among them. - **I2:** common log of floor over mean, -0.17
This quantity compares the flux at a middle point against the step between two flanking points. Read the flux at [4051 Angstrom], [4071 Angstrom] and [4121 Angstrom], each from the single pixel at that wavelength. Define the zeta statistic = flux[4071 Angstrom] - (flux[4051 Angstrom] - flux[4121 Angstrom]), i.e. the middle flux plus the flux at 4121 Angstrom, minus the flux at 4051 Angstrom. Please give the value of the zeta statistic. 1.40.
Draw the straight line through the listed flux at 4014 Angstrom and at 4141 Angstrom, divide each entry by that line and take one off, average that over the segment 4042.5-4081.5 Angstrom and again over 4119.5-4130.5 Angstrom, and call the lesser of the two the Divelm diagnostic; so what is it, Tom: -0.03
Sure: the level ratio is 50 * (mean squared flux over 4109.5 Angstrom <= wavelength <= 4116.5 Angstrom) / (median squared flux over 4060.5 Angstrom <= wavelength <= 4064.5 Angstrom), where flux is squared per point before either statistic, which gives 55.3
